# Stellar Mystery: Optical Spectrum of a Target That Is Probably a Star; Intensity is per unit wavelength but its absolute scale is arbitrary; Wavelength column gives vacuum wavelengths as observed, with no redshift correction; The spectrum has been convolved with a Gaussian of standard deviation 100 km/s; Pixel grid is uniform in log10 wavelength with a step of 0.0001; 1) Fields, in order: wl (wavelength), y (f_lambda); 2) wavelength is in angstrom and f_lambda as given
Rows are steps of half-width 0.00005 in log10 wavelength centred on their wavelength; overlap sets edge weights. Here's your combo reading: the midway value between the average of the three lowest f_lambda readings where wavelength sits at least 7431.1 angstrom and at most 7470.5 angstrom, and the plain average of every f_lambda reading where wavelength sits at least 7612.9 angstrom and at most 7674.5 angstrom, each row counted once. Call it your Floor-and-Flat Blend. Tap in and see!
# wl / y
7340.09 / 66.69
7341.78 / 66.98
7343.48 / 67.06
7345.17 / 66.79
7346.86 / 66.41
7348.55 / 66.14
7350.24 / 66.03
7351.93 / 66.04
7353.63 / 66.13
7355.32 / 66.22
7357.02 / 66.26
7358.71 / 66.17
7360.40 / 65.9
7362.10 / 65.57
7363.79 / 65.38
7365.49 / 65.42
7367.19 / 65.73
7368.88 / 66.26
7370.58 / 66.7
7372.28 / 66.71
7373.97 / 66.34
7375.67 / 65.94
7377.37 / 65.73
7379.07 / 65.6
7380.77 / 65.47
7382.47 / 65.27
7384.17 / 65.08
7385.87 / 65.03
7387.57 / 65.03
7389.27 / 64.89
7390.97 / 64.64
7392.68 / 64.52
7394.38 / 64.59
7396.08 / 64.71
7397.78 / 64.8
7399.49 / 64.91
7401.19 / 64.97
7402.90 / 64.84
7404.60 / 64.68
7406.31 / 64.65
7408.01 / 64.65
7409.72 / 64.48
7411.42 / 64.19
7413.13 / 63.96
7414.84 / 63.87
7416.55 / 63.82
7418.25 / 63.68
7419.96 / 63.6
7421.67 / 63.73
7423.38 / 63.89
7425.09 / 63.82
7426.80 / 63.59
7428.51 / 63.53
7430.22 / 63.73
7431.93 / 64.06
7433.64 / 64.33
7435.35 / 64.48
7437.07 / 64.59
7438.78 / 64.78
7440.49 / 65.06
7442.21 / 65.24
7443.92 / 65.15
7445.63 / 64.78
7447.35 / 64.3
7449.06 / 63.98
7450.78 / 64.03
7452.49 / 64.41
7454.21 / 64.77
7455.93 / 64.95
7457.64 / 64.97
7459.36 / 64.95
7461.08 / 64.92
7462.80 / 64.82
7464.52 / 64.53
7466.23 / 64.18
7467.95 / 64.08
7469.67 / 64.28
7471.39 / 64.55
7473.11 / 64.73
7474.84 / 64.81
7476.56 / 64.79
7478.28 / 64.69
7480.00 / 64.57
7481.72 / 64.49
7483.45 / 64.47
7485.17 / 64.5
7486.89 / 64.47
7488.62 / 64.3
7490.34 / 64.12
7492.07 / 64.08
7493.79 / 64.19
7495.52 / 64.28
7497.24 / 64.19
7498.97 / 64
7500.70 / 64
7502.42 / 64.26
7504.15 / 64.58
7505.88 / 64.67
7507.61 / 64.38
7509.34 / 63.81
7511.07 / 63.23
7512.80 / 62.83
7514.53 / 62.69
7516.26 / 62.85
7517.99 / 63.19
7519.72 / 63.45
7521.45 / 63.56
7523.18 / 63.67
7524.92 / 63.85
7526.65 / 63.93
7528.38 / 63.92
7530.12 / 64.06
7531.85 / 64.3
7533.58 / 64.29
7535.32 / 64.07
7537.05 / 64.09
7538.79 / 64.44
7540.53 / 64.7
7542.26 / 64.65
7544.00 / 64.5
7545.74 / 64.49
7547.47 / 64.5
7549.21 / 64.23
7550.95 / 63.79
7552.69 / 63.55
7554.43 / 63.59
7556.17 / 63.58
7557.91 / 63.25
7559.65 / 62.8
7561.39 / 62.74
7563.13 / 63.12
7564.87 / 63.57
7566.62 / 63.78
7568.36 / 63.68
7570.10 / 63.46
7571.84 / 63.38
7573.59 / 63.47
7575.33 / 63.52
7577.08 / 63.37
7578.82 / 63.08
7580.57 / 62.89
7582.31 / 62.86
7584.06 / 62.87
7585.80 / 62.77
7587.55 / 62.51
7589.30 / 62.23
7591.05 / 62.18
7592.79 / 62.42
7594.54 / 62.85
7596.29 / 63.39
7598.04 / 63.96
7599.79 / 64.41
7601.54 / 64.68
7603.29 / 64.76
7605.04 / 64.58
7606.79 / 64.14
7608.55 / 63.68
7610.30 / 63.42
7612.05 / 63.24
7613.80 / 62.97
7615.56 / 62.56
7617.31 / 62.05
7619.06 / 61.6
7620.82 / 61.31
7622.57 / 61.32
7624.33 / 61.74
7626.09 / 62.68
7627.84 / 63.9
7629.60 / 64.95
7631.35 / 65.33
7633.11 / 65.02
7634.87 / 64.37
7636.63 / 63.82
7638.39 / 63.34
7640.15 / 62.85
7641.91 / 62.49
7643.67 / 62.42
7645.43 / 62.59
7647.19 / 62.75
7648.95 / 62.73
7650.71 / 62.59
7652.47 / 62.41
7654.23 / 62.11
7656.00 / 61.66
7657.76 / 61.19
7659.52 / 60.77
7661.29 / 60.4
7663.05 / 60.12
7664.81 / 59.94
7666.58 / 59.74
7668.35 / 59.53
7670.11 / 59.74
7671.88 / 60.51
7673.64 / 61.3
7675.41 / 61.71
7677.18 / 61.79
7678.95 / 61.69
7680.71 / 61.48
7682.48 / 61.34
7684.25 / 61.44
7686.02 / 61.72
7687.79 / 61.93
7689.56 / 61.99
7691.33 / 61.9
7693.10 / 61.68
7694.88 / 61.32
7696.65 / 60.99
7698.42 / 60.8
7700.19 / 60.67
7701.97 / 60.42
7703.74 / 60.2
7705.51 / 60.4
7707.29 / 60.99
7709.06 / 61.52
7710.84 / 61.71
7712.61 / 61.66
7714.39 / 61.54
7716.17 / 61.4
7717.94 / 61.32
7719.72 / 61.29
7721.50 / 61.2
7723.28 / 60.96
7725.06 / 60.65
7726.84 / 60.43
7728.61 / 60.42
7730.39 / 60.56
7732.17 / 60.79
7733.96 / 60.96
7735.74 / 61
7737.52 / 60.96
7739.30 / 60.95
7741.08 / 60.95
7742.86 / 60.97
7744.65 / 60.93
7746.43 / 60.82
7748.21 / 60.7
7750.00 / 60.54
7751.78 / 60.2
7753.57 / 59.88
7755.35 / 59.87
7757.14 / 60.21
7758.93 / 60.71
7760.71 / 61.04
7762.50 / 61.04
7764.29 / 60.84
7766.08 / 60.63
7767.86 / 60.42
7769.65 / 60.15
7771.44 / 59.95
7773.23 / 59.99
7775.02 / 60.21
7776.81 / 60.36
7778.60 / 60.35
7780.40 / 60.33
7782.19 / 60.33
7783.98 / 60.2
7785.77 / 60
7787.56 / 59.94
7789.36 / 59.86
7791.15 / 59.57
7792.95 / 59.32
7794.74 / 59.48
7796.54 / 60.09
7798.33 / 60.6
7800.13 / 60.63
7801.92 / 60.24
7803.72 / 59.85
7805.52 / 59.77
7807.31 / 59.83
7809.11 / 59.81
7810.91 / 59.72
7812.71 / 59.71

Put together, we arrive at 63.1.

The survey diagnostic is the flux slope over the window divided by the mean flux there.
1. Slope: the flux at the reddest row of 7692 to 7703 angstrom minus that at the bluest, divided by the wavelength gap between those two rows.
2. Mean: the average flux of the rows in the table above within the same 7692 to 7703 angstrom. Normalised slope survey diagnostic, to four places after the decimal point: -0.0023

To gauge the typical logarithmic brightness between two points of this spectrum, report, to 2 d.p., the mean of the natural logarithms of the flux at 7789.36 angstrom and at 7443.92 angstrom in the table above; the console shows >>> 4.13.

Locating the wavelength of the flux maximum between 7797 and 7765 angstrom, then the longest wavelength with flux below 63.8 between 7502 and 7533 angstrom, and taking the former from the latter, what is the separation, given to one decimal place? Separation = -242.9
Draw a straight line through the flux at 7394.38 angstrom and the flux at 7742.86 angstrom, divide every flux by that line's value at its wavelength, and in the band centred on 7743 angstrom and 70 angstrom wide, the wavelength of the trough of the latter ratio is 7753.57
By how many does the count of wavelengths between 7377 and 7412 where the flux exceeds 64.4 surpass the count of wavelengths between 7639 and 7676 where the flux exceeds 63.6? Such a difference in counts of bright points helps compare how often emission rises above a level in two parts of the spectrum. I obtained 20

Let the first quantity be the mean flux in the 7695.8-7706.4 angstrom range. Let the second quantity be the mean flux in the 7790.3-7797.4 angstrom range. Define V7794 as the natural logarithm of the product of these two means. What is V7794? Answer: 8.19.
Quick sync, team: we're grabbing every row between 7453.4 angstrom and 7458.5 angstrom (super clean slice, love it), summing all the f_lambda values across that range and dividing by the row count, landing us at 64.9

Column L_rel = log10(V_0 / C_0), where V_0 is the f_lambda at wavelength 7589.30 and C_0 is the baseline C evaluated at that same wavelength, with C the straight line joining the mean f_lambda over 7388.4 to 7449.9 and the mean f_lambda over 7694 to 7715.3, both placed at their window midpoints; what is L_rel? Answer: -0.001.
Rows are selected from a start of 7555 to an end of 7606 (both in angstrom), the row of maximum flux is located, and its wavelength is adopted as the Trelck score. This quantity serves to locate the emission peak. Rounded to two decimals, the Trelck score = 7603.29 angstrom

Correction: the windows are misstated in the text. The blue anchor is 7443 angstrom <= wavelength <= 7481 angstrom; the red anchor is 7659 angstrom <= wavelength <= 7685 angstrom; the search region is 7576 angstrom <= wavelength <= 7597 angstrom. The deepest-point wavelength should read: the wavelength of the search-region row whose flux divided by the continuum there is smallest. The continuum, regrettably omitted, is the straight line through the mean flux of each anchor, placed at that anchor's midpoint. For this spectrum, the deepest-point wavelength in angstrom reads 7591.05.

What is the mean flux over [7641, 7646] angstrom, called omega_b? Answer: 62.5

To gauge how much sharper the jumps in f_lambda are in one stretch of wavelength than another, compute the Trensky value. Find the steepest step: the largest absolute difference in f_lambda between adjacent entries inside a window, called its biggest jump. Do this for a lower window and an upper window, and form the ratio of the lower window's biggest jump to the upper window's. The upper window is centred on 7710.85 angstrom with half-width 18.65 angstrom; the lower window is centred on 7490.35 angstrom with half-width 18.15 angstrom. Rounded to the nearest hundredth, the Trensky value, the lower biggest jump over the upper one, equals 0.54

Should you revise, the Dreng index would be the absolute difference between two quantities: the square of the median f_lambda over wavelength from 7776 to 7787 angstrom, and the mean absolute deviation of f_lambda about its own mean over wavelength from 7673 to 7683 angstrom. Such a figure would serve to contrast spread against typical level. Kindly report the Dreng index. 3640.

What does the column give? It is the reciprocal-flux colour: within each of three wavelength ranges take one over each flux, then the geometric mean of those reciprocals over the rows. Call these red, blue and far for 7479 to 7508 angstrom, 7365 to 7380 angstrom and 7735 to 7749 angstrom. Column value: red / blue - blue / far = 0.10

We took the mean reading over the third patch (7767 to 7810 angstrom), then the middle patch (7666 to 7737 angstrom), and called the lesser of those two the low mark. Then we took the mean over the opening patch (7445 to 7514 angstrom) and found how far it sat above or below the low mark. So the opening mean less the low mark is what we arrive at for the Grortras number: 4.3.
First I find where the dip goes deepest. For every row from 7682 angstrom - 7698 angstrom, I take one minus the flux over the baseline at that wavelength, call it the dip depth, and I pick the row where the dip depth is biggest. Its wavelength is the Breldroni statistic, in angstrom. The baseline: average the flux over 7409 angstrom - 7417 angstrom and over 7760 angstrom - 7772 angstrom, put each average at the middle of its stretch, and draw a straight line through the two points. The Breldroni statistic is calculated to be 7696.65 angstrom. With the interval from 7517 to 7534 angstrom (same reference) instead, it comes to 7517.99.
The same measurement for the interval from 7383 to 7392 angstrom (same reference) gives 7390.97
